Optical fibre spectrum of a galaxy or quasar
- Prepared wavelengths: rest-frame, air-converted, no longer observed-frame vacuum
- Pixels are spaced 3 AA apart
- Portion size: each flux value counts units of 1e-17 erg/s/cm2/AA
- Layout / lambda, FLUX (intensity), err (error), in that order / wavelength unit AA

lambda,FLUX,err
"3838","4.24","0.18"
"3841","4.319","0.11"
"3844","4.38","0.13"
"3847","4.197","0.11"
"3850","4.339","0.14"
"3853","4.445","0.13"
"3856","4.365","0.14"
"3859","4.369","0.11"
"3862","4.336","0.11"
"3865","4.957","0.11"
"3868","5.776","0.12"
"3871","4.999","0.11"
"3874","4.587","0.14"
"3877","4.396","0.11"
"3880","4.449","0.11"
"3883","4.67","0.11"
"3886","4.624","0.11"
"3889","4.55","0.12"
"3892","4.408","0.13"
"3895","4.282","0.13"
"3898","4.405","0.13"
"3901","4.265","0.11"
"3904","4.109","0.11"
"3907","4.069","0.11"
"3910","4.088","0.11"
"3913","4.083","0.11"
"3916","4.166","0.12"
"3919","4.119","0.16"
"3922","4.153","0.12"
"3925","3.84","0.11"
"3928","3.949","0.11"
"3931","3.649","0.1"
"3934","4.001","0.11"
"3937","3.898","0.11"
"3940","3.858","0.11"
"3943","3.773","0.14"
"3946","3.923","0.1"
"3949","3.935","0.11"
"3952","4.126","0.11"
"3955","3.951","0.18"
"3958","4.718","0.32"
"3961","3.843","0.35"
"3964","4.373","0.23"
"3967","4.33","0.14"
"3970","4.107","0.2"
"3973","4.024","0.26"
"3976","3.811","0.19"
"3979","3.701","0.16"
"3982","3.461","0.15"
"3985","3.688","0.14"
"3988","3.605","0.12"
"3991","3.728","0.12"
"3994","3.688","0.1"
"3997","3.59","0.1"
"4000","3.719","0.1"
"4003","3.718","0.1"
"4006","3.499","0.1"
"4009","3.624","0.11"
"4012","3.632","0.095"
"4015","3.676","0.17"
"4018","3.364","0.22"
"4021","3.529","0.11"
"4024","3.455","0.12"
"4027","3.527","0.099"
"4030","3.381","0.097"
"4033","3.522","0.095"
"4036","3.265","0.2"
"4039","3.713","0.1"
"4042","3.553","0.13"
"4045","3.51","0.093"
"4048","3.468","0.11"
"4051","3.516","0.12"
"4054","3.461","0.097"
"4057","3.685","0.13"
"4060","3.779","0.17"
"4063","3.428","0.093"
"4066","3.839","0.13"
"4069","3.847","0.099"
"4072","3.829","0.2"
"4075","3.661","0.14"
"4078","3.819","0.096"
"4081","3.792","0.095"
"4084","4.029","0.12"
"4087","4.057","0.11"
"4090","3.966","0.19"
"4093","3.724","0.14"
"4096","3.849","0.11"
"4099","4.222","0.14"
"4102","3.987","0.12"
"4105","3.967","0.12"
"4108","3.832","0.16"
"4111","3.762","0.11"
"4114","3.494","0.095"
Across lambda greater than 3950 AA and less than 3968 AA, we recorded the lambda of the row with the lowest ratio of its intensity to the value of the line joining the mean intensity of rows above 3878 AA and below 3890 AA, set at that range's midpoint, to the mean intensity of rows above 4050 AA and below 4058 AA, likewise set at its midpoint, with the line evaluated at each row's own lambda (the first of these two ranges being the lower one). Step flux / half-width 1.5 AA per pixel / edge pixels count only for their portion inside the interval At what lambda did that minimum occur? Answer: 3961 AA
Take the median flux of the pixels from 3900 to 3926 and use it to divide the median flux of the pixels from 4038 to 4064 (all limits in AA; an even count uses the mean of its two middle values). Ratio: 0.86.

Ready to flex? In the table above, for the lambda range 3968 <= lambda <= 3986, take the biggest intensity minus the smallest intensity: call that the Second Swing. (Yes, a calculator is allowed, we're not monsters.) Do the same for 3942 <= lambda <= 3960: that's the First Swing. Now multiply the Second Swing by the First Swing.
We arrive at 0.61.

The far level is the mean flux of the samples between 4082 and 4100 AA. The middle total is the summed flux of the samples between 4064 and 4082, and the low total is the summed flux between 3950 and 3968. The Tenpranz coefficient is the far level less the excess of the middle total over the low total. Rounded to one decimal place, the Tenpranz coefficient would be 6.5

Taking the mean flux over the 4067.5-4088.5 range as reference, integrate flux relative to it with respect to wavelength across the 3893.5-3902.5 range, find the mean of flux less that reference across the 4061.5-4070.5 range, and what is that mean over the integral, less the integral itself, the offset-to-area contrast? -10.1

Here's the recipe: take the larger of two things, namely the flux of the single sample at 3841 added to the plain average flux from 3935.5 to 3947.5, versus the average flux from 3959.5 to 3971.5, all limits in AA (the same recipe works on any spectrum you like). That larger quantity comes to 8.2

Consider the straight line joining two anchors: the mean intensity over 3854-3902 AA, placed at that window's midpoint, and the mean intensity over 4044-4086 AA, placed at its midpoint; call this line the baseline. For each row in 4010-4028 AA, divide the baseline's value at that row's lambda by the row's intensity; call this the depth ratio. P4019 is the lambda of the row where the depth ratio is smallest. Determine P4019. 4015 AA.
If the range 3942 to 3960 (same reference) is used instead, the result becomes 3958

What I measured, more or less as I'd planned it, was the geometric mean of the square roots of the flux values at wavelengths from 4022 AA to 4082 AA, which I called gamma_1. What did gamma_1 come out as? 1.90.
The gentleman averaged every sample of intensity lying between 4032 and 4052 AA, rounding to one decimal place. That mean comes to 3.5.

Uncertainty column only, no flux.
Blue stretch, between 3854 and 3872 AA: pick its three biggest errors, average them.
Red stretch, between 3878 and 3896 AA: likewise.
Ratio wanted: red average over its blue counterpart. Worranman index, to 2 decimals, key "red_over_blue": 1.03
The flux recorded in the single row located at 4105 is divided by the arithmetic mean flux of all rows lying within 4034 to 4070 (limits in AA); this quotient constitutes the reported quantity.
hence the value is 1.11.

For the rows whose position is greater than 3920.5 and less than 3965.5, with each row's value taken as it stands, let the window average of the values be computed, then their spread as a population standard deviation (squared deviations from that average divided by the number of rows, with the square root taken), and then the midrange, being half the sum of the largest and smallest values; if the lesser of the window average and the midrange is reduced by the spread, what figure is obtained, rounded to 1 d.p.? 3.7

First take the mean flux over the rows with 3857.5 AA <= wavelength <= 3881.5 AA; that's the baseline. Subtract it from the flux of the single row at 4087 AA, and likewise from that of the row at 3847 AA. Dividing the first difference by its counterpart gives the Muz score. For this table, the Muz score 1.3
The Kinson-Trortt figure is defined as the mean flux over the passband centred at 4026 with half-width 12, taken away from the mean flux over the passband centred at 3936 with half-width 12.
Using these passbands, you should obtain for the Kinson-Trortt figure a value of 0.40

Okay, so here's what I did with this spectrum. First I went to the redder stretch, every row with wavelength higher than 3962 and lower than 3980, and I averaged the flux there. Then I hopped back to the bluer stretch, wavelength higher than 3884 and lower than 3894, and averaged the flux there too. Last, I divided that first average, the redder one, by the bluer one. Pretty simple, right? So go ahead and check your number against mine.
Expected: 0.90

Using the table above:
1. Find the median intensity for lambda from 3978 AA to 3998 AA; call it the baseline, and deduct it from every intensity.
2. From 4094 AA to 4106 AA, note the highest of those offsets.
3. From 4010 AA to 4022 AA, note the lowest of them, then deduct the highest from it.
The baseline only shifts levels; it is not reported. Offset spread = -0.9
